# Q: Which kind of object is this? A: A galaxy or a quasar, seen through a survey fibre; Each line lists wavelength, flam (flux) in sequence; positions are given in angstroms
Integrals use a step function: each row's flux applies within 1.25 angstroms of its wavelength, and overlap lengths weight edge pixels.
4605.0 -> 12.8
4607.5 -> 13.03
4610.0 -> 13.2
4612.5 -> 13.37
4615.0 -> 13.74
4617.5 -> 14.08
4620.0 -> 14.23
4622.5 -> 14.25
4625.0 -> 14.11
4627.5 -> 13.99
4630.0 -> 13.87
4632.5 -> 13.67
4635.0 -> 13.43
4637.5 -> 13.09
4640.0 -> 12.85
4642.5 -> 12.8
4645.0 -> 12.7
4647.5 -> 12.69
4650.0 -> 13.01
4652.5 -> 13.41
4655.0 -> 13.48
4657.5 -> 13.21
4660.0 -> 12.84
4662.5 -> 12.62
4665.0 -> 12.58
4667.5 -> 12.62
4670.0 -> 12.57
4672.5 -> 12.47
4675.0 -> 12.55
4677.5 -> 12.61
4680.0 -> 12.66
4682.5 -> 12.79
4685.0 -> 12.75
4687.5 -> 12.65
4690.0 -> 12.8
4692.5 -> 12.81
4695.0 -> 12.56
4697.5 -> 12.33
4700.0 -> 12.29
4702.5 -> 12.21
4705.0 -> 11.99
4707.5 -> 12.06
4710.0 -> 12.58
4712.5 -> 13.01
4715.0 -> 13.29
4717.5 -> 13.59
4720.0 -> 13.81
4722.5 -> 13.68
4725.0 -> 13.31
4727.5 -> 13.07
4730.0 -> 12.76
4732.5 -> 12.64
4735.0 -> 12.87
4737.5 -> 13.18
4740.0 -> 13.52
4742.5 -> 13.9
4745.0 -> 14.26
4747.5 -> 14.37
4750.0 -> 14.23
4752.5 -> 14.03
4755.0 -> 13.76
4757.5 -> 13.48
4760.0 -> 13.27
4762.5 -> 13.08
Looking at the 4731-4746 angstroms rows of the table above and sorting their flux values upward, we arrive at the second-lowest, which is 12.87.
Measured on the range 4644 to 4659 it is 12.7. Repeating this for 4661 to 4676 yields 12.55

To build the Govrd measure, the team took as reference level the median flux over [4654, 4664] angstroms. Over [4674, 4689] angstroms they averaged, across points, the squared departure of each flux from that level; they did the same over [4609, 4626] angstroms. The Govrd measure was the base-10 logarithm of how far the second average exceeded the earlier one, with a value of -0.1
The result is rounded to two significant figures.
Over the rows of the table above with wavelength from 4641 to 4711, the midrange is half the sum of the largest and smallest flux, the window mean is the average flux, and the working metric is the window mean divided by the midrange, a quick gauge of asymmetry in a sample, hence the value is 0.99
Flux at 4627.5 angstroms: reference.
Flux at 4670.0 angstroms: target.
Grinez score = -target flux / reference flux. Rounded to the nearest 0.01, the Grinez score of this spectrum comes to -0.90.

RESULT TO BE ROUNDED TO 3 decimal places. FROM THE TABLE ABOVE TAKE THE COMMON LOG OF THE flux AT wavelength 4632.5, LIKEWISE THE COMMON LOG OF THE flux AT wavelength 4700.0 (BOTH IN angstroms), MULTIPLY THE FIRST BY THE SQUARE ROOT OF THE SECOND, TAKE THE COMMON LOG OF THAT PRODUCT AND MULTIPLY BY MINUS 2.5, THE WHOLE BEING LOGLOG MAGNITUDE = -0.185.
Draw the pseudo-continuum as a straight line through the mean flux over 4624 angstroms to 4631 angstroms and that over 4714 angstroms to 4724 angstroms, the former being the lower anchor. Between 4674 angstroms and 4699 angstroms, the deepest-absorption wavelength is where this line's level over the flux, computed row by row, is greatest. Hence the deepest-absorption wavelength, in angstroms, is 4697.5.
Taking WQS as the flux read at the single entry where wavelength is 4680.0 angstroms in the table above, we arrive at 12.66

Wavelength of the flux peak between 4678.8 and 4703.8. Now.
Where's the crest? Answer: 4692.5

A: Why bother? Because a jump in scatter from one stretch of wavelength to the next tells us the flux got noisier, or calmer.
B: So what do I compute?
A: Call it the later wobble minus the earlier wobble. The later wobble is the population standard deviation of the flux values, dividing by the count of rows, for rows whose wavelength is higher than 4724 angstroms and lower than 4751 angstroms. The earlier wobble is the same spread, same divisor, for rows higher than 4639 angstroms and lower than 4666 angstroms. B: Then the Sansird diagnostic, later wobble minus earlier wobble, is 0.3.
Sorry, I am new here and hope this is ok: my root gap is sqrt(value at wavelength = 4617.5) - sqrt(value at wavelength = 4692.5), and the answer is 0.17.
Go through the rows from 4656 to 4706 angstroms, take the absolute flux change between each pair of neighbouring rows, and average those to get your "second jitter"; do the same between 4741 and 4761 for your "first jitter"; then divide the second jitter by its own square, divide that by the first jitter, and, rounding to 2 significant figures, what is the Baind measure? 37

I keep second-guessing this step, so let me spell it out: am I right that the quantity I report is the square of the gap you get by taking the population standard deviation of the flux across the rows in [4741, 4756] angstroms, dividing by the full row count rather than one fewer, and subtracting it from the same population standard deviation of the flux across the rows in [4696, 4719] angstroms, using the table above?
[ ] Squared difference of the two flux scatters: 0.105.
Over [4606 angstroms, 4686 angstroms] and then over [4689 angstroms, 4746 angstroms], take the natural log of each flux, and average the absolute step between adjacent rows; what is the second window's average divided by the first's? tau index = 1.6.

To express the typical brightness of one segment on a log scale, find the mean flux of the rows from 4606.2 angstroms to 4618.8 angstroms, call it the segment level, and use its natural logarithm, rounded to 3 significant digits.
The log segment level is 2.60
